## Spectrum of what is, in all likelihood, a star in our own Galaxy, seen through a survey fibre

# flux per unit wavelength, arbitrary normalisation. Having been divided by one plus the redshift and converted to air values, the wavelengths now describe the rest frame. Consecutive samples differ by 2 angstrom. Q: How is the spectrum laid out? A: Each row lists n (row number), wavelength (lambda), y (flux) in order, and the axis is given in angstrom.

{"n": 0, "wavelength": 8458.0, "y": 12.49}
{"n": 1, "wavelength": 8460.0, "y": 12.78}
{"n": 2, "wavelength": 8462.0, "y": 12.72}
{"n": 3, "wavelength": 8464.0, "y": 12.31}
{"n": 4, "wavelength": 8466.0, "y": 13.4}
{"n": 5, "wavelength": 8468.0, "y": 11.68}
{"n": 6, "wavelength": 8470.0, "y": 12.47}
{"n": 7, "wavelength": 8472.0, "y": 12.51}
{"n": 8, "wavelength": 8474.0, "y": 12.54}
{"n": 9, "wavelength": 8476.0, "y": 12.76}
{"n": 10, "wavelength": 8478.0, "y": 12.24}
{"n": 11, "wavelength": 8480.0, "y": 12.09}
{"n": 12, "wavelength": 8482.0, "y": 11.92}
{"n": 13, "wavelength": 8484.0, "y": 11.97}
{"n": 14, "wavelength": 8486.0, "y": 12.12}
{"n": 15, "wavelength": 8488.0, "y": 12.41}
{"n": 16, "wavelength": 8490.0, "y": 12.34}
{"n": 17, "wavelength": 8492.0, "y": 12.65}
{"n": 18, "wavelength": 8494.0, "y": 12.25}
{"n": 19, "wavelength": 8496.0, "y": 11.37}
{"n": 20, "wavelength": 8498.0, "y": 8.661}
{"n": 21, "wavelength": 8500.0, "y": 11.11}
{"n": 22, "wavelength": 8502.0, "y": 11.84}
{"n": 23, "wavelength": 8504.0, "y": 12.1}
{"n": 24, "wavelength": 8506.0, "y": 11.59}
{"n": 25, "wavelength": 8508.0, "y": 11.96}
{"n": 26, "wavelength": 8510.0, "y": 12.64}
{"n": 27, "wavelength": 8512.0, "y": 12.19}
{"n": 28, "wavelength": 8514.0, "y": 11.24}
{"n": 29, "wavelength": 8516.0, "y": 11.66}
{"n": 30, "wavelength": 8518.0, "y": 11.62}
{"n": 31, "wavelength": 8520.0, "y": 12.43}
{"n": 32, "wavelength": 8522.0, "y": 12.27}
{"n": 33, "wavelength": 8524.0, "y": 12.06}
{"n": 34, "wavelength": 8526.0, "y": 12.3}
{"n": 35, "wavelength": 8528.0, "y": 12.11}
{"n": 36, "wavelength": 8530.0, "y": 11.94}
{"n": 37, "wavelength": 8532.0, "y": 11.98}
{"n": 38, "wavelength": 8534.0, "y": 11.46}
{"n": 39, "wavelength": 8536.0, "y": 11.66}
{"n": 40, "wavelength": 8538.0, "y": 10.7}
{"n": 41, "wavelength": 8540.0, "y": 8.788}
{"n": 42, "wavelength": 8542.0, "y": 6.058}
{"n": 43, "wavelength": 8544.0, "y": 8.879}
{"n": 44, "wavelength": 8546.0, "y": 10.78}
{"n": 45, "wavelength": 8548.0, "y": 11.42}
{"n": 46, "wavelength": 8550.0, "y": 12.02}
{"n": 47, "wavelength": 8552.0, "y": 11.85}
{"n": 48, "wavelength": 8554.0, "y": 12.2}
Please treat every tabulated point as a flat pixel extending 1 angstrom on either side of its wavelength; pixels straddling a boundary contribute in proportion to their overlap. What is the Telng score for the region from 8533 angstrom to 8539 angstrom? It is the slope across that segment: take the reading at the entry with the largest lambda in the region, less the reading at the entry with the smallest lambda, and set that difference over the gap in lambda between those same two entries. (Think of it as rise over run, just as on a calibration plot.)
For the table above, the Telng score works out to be -0.19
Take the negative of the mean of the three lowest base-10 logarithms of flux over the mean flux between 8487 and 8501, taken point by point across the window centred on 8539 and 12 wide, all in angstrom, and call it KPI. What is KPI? 0.17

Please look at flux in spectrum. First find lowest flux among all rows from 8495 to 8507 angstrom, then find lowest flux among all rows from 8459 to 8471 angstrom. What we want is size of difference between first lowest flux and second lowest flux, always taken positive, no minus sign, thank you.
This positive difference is 3.0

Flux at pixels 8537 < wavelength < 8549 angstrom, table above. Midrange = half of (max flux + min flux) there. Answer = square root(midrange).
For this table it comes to 2.96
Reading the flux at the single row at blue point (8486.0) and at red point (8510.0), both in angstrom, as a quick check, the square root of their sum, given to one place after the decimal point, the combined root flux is 5.0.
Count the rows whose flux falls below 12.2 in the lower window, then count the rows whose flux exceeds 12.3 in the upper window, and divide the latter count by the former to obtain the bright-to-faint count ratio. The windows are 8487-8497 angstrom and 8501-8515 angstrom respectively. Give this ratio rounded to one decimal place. 1.0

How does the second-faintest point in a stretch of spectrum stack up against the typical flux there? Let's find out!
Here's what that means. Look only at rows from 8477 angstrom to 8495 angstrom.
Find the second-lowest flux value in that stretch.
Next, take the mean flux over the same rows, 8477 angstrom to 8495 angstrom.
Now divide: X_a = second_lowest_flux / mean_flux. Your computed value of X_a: 0.979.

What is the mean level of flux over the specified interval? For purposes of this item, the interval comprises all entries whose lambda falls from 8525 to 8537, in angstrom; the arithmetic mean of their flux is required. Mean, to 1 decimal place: 11.9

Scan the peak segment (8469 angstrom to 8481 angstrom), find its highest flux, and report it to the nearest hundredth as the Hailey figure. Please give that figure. 12.76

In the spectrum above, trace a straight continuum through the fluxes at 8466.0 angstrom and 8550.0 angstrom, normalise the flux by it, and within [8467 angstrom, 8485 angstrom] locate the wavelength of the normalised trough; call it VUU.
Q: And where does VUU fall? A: 8468.0 angstrom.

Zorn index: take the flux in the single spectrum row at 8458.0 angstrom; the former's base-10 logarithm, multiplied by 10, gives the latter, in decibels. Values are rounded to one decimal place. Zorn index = 11.0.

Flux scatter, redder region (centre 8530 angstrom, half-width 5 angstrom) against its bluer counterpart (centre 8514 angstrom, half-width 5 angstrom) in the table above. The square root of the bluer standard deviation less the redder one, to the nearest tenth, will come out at 0.5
